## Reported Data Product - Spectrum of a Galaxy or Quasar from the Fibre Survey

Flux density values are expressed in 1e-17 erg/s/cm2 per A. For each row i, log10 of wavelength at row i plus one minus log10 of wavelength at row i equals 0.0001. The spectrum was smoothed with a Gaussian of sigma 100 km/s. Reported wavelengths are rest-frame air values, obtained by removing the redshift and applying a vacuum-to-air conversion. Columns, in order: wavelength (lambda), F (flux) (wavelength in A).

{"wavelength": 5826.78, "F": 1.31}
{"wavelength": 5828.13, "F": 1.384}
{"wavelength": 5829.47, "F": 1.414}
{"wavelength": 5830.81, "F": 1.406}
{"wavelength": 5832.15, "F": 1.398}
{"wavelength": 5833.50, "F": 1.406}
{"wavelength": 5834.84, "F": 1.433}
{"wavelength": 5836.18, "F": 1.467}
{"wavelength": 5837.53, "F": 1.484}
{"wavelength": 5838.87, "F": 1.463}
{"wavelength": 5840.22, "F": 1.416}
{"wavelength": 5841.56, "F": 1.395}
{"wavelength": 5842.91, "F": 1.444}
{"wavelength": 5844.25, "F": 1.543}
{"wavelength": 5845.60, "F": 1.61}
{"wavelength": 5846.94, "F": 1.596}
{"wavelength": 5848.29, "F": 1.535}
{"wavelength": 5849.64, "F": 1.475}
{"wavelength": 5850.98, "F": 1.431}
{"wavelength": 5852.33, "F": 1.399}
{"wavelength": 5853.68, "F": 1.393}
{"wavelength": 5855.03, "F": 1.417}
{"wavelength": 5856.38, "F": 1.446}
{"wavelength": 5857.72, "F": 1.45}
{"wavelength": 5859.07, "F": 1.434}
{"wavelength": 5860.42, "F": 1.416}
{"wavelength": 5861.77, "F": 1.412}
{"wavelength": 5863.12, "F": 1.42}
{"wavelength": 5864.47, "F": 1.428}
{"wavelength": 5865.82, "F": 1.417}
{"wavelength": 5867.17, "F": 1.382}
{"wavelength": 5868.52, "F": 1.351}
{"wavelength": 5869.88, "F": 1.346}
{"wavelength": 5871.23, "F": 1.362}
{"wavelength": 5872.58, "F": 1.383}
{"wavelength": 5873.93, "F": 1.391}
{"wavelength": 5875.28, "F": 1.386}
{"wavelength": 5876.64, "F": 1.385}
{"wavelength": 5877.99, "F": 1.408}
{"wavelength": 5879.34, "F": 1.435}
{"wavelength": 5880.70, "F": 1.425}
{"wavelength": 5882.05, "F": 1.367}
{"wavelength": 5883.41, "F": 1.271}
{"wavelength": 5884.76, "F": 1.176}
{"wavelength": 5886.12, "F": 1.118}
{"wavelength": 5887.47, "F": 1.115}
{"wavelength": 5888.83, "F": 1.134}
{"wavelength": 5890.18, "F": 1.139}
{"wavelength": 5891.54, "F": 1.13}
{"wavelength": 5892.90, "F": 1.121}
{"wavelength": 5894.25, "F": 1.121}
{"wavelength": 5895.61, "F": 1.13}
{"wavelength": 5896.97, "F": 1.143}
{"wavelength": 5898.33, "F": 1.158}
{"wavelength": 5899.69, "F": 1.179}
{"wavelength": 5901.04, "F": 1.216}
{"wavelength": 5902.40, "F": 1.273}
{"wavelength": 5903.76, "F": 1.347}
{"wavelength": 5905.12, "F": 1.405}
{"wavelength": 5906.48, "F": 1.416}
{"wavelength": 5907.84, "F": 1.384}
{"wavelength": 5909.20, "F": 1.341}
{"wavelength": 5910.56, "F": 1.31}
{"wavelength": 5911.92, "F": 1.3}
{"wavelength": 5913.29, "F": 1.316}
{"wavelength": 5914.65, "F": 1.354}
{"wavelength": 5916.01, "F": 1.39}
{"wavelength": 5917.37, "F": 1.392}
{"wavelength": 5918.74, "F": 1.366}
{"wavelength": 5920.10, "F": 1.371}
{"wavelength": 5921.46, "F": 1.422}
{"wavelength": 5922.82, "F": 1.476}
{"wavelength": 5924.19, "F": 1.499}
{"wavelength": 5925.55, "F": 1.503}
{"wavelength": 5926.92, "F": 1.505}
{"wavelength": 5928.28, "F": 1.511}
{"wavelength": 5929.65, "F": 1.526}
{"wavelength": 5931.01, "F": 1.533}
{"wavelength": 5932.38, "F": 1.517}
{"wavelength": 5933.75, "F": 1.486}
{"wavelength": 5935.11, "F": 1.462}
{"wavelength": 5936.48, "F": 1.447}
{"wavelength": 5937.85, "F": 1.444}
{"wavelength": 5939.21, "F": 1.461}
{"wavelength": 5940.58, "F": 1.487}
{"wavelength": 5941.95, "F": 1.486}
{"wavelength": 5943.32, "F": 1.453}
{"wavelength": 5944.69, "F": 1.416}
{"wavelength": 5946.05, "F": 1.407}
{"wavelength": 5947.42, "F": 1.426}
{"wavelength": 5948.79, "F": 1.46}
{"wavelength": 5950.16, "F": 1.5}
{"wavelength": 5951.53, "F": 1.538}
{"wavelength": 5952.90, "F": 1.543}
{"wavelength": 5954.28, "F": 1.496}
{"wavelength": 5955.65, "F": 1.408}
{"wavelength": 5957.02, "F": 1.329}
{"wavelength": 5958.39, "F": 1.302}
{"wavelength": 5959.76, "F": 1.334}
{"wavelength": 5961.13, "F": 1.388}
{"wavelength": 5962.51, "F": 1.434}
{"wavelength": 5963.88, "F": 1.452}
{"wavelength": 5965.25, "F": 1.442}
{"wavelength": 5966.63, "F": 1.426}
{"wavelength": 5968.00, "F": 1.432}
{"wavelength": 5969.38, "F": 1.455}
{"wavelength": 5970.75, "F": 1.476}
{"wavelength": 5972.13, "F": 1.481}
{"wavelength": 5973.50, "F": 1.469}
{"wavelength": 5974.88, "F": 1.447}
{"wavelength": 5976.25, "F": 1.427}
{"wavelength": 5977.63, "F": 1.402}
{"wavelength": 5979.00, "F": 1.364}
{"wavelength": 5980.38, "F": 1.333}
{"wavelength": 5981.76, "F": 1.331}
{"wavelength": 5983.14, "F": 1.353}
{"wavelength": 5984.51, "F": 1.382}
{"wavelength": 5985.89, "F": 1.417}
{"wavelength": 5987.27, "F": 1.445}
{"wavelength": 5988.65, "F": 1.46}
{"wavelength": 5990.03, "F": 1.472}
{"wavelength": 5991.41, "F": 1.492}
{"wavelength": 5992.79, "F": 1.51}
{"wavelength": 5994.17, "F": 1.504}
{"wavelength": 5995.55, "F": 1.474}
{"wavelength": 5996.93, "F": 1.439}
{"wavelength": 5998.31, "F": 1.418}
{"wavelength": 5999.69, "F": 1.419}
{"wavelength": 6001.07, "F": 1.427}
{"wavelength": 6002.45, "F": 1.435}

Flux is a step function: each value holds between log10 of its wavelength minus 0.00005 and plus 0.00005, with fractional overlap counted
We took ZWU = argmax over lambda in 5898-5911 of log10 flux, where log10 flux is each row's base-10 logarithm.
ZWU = 5906.48 A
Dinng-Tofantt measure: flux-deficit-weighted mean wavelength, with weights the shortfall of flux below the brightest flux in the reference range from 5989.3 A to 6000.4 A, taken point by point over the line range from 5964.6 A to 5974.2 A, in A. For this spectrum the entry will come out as 5968.5 A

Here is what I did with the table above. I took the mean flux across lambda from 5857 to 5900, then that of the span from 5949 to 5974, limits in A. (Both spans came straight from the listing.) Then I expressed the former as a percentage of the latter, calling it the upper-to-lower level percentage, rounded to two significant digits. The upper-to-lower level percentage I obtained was 90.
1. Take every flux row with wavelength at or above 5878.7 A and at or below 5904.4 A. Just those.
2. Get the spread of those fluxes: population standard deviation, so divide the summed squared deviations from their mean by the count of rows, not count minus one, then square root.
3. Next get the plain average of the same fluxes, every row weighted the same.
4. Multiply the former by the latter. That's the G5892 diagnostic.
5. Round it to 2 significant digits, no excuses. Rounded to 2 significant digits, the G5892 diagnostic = 0.13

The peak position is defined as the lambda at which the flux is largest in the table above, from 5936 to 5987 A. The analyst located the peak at 5952.90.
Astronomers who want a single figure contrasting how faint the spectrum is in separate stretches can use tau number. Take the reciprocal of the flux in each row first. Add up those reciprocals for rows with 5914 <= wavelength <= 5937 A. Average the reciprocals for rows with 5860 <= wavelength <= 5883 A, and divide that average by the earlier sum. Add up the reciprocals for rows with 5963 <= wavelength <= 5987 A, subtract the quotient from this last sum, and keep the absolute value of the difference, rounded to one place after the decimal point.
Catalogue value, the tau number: 11.9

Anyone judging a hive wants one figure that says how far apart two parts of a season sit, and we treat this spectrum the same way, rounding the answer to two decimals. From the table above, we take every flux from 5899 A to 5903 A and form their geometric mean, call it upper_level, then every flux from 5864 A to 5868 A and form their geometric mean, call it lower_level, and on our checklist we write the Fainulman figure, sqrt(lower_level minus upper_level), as 0.43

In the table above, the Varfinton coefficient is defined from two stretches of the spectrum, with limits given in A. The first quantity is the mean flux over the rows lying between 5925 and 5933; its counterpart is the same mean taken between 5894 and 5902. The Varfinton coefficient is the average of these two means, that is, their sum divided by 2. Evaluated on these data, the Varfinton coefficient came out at 1.34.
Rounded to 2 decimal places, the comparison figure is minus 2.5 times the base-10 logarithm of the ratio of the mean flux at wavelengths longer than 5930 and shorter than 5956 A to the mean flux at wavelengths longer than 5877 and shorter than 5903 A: -0.21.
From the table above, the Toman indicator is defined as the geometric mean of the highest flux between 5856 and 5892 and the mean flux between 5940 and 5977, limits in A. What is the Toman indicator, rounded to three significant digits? 1.45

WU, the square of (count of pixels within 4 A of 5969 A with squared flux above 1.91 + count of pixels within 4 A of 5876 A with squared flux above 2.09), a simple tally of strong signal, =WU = 36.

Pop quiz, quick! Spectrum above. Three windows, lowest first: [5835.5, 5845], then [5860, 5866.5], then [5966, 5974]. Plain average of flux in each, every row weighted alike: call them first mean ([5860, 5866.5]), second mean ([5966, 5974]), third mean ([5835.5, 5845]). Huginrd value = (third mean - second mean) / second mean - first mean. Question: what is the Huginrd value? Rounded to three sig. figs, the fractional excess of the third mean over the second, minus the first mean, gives -1.42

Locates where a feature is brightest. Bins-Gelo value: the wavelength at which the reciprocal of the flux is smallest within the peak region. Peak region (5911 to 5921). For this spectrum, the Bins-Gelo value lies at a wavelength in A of 5917.37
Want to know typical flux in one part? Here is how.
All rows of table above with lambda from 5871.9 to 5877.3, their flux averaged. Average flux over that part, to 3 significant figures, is 1.39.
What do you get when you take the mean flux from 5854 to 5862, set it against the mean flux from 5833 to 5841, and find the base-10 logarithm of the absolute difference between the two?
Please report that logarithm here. -1.8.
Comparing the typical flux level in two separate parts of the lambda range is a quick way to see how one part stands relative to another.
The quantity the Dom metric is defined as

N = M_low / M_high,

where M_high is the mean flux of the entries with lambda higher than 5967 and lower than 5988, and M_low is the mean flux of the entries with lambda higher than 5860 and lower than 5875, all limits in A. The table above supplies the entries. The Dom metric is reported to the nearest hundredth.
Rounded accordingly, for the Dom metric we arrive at 0.98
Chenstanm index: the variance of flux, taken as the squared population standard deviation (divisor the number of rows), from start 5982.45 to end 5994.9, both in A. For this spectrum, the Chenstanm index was 0.0027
